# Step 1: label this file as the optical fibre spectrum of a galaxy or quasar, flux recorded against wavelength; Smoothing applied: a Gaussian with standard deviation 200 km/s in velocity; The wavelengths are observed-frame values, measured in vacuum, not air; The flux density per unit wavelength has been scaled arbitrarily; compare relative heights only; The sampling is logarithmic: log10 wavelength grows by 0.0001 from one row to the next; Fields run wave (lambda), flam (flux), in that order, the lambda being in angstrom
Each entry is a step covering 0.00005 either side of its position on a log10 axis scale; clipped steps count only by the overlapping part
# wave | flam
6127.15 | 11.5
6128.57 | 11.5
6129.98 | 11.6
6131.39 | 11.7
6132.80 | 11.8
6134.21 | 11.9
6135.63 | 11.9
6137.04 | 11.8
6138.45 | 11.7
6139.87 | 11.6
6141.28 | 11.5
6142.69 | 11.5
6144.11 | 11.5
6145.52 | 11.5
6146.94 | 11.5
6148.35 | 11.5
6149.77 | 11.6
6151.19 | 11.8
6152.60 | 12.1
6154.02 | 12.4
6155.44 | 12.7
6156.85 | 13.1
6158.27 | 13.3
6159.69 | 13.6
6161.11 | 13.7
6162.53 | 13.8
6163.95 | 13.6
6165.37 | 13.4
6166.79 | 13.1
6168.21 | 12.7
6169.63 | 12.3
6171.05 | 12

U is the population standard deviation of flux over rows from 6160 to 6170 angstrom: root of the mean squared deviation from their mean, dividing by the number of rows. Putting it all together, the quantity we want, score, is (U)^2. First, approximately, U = 0.5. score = 0.27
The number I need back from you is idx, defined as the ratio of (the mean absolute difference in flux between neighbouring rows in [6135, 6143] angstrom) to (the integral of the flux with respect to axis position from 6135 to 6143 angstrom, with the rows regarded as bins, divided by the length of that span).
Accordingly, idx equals 0.007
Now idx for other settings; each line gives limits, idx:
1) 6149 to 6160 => 0.023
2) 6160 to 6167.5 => 0.015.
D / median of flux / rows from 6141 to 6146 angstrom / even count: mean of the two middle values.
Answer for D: 11.5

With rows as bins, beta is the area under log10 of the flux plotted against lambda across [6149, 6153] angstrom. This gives 4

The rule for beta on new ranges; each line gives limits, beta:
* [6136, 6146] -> 11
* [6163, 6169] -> 7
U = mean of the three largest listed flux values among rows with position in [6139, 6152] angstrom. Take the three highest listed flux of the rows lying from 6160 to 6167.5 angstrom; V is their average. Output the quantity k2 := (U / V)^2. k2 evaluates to 0.73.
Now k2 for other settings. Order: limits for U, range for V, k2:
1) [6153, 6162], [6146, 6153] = 1.31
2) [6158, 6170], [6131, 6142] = 1.33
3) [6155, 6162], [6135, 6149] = 1.32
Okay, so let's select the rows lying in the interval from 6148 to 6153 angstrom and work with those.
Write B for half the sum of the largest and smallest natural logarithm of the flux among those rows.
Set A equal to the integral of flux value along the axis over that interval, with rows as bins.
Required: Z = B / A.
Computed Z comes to 0.042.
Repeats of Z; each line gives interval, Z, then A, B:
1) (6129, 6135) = 0.035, 70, 2.46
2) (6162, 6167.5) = 0.035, 74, 2.60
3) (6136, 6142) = 0.035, 70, 2.46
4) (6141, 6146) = 0.042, 58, 2.44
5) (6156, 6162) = 0.032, 81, 2.60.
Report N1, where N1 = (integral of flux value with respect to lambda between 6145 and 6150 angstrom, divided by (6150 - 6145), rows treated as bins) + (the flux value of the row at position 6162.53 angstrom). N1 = 25.3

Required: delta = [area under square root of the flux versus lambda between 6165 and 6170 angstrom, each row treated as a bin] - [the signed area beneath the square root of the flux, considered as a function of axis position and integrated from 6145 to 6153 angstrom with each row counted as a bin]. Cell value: -9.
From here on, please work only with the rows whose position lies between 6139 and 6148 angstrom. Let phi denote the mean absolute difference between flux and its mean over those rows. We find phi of 0.03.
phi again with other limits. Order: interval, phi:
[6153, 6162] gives 0.40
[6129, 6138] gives 0.09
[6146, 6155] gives 0.29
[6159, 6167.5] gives 0.19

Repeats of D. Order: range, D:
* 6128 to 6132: 11.6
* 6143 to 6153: 11.5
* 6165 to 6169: 13.1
